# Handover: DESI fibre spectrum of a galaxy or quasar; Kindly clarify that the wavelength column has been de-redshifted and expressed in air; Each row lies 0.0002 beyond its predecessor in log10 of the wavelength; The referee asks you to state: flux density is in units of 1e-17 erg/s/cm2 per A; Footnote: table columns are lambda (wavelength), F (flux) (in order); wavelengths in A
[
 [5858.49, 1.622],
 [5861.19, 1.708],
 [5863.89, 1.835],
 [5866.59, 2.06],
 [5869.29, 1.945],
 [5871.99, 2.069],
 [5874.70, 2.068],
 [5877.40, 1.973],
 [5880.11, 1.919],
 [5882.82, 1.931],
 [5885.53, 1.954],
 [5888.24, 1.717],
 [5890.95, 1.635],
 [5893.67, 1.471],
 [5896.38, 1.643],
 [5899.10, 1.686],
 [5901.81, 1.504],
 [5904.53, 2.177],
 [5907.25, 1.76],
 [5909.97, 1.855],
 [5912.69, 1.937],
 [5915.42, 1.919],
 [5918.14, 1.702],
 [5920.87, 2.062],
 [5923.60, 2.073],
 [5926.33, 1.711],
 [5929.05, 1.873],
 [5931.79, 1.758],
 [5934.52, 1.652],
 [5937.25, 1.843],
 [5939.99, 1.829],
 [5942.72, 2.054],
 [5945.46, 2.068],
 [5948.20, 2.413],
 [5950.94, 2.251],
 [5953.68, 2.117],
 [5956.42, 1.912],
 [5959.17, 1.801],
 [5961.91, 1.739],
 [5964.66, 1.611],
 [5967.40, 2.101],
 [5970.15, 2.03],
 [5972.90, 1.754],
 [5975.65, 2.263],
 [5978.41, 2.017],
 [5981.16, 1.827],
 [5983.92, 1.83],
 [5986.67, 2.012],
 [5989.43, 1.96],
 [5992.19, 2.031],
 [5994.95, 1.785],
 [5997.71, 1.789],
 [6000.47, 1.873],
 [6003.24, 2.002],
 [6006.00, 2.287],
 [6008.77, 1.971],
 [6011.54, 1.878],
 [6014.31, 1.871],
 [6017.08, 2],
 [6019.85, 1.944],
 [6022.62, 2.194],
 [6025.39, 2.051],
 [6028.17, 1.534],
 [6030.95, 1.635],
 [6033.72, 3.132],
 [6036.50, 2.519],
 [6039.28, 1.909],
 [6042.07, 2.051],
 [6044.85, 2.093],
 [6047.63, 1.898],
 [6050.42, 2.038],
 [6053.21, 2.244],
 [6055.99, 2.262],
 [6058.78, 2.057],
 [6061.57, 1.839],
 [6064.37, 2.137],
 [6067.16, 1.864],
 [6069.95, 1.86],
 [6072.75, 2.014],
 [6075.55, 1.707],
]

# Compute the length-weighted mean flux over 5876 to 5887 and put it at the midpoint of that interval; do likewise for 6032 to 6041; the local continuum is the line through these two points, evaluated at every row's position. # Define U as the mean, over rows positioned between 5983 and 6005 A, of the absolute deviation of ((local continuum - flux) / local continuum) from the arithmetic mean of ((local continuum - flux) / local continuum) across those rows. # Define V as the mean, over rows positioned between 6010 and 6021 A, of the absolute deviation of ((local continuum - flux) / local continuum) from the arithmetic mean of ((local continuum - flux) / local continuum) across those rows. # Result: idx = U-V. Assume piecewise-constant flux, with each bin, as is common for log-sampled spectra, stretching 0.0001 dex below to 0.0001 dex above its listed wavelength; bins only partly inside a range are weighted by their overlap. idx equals 0.023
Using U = 0.040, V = 0.02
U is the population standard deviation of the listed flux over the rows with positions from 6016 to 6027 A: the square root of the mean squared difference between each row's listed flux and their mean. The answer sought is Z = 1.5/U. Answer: 16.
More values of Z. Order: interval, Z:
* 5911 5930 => 11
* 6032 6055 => 4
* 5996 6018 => 11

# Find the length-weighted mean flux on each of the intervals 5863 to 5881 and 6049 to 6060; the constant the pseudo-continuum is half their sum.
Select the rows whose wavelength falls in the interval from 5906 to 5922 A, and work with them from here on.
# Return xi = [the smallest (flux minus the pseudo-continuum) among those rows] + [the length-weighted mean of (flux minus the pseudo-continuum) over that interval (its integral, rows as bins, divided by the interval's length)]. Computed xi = -0.57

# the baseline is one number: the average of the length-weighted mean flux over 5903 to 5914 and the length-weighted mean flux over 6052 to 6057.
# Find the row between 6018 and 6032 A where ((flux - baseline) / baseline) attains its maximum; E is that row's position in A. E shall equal 6022.62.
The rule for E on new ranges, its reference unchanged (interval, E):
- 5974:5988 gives 5975.65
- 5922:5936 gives 5923.60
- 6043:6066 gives 6055.99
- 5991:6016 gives 6006.00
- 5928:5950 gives 5948.20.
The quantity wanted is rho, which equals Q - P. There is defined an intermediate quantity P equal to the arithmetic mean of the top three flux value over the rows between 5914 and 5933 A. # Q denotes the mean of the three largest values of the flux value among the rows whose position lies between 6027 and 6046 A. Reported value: 0.56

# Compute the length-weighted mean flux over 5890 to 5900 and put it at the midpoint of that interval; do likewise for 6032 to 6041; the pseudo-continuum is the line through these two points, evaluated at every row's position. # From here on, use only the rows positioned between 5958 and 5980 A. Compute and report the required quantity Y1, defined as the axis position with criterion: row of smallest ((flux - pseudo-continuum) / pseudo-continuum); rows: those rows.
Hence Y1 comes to 5964.66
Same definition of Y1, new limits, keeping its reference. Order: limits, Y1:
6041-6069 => 6061.57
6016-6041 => 6028.17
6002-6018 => 6014.31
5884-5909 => 5901.81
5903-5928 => 5926.33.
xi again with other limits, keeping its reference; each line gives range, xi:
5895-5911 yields -0.87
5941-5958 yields -0.10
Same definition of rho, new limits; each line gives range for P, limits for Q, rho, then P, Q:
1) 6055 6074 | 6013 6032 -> -0.07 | 2.15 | 2.08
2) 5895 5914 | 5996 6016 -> 0.10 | 1.99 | 2.09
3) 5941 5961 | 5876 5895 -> -0.31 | 2.26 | 1.95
